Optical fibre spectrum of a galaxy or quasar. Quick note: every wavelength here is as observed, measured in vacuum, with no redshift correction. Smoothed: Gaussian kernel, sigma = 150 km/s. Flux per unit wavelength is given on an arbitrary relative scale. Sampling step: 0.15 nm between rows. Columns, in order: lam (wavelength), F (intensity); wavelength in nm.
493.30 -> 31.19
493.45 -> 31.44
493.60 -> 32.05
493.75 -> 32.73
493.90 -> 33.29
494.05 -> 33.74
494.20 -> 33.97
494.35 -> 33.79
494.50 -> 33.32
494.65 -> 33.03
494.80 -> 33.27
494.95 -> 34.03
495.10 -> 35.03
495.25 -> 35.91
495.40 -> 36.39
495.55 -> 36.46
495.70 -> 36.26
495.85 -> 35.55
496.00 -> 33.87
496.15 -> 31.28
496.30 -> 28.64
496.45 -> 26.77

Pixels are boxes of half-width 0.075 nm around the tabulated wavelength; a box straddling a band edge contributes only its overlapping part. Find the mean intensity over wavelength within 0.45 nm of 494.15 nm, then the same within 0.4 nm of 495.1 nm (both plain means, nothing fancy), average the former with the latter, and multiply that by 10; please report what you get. 342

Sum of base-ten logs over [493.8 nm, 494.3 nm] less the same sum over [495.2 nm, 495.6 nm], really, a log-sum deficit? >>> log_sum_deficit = -0.1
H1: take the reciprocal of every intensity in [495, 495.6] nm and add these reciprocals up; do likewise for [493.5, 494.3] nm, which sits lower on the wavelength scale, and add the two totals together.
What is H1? 0.262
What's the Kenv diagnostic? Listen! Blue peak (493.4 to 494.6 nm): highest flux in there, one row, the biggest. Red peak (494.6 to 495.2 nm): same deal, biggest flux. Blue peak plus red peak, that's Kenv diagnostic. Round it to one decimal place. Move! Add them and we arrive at 69.0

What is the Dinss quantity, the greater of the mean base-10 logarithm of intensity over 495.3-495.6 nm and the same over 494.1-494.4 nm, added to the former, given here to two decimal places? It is 3.12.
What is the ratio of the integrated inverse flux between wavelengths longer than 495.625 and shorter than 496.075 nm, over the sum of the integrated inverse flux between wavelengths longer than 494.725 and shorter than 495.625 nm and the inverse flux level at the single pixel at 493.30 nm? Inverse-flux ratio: 0.222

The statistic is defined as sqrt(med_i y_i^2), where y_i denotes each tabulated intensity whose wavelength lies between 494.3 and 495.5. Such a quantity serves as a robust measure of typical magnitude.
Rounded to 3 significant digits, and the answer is 33.9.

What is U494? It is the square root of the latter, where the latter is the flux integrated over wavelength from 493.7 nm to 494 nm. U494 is 3.15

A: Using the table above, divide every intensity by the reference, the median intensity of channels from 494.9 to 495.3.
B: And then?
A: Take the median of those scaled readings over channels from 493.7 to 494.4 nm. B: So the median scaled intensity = 0.96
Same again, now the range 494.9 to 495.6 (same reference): 1.03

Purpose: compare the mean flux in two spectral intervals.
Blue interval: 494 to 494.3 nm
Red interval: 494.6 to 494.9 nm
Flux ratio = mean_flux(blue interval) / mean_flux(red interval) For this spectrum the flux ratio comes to 1.02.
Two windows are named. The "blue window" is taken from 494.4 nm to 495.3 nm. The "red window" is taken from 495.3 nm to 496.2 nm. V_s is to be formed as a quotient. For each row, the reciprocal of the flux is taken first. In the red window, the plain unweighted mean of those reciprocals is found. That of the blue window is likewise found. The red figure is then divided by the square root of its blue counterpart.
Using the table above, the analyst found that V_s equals 0.167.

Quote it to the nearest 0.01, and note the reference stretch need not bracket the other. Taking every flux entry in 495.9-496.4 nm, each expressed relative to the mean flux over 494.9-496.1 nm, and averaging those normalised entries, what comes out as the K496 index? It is 0.88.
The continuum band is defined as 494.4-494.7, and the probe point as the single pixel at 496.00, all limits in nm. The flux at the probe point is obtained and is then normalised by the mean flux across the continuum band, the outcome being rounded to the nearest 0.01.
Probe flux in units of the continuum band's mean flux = 1.02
